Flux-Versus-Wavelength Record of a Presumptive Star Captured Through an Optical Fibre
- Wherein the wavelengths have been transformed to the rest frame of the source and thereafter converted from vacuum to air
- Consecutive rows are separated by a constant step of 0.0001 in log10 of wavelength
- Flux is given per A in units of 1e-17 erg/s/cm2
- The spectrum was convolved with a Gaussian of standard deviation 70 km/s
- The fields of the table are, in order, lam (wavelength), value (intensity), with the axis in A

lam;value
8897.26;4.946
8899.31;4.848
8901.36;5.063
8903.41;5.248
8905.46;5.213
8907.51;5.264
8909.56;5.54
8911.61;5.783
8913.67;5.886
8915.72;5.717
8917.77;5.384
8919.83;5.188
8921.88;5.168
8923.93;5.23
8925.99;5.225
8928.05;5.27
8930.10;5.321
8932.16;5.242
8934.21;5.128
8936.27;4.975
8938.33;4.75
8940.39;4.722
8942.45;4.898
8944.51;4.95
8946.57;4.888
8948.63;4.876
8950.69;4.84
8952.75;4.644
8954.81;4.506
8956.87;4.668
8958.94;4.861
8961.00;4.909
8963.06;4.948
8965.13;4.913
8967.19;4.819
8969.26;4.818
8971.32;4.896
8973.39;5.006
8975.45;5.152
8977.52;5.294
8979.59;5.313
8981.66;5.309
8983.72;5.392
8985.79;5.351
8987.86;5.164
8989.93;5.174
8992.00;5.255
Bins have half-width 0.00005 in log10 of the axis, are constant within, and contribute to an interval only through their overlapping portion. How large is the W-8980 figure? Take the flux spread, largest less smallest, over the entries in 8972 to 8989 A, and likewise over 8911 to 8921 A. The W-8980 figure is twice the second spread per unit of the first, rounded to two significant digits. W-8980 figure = 3.6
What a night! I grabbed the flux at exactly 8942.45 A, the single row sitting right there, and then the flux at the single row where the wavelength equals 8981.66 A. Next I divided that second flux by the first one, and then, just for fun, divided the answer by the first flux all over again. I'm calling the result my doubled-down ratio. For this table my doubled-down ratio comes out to 0.22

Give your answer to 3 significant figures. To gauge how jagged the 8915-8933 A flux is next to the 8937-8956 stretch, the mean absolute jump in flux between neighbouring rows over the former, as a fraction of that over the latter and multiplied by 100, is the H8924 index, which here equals 113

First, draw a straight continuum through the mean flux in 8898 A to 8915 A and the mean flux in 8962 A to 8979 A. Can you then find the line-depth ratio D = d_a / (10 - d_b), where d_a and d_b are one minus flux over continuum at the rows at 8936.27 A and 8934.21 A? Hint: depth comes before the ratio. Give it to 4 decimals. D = 0.0040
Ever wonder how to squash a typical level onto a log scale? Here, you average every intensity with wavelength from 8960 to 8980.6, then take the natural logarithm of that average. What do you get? 1.611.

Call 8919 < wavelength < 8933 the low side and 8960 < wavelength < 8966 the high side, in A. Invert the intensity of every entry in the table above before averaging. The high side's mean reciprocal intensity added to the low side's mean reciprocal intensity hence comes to 0.394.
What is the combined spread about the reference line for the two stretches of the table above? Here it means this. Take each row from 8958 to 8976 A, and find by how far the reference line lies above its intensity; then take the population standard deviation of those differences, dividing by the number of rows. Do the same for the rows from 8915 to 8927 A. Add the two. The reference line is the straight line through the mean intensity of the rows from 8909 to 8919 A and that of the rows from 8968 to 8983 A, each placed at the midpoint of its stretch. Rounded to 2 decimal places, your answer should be 0.30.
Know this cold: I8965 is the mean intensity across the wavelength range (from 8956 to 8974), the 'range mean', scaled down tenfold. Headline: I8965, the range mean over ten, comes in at 0.487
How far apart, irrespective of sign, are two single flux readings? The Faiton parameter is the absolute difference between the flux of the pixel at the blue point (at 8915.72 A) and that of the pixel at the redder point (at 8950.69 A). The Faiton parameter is 0.88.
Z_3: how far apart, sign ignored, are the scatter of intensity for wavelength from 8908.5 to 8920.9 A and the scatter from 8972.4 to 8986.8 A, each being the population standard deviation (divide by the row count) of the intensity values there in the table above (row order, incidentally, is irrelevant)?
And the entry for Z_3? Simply 0.12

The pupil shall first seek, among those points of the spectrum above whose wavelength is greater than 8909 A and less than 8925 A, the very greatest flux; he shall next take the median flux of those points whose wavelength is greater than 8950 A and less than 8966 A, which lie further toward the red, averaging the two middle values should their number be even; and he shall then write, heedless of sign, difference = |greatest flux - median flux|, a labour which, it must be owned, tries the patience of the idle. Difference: 1.04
